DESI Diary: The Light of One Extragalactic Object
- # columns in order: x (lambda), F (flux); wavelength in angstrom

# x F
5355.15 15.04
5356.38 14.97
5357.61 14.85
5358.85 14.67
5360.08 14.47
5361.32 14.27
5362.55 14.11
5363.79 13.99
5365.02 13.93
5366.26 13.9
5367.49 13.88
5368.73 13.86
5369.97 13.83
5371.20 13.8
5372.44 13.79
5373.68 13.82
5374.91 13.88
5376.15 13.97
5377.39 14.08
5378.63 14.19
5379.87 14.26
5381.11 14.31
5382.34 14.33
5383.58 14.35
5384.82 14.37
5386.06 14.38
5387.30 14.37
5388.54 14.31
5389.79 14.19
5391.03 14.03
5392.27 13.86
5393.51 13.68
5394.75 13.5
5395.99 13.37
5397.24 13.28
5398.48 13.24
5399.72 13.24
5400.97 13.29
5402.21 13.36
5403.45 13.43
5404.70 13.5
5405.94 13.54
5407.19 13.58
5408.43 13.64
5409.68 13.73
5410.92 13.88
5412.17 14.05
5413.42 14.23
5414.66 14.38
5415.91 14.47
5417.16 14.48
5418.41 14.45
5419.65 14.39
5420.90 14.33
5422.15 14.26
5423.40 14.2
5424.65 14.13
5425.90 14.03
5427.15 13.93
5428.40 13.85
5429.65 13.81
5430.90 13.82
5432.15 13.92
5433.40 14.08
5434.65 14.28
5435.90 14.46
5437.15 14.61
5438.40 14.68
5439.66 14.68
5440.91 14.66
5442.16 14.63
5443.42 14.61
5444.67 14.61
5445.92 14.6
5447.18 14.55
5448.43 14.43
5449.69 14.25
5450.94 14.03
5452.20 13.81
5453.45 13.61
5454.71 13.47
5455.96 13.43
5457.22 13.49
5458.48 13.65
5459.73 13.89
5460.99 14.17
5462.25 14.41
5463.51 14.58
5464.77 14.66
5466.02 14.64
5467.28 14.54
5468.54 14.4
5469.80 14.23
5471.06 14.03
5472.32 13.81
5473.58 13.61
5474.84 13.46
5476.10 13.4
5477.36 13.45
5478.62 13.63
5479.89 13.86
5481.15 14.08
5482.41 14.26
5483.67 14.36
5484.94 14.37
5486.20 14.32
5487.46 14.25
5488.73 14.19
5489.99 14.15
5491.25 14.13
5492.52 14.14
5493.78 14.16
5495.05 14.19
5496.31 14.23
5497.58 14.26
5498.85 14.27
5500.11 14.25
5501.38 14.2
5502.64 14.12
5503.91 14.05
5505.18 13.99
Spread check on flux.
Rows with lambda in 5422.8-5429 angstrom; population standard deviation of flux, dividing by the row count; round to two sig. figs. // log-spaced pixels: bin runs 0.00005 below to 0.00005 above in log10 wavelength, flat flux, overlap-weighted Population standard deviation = 0.13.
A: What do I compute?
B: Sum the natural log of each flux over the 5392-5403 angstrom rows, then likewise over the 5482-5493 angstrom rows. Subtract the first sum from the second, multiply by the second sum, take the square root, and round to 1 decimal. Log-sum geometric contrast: 3.6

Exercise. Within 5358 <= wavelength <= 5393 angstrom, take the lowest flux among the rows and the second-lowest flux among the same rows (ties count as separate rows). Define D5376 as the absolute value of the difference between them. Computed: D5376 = 0.010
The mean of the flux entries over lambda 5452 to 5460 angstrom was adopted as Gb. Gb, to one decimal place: 13.6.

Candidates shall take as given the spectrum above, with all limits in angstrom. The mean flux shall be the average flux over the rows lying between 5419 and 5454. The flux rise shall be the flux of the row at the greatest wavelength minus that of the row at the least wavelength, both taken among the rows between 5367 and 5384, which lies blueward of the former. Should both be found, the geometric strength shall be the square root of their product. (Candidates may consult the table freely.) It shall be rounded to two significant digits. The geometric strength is 2.6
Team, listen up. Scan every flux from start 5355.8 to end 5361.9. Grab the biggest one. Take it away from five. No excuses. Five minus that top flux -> -9.97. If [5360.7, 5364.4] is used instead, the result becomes -9.27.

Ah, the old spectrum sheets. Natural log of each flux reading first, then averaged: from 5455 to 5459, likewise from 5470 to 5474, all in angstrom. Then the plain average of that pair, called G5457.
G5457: 2.62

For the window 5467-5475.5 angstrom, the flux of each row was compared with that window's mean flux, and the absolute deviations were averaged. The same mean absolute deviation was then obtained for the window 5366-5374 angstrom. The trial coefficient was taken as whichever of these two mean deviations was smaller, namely 0.034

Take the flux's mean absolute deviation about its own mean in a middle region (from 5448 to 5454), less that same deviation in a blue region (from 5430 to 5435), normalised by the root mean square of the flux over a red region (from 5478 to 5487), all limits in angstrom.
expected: 0.007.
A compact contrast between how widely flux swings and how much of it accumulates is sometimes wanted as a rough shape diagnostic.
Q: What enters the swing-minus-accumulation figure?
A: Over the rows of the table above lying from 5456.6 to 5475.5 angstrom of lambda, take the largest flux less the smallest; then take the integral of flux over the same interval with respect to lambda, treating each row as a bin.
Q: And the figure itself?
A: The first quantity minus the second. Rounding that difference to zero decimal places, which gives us -265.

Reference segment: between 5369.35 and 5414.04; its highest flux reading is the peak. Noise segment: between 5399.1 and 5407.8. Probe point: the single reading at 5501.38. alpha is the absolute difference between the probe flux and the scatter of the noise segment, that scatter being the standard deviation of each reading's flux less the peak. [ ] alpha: 14.1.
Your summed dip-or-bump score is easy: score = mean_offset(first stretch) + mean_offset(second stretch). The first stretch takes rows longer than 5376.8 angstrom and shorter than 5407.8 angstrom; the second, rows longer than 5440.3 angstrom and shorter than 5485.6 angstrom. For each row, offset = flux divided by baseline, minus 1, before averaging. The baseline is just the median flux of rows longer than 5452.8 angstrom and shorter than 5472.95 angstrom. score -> -0.018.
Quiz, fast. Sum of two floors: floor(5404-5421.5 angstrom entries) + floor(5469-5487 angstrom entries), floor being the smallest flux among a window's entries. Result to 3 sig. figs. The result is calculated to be 26.9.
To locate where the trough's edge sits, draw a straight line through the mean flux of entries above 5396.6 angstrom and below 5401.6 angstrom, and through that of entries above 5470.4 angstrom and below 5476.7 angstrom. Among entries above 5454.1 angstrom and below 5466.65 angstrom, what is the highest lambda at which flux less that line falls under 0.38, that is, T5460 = 5459.73 angstrom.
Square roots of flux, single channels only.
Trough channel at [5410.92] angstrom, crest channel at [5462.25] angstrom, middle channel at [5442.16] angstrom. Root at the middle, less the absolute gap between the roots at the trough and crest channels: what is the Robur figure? 3.75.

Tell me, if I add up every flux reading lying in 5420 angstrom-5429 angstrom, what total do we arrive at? 98.7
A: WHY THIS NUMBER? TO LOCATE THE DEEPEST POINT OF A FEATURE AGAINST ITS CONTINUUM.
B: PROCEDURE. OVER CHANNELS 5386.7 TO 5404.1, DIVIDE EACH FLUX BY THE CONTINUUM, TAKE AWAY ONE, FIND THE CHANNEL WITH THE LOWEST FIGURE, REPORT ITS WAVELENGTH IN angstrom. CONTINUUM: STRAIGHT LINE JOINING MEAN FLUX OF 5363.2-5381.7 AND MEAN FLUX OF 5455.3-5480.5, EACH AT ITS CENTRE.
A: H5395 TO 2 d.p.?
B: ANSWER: 5399.72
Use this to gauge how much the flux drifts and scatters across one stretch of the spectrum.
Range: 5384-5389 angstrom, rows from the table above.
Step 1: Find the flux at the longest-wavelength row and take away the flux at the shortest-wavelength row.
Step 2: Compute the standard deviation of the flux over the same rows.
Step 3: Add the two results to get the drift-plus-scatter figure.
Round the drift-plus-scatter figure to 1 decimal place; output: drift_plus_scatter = 0.0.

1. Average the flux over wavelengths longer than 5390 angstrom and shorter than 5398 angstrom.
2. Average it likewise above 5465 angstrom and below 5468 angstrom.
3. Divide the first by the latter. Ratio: 0.93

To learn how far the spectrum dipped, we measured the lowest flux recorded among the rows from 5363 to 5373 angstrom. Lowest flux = 13.79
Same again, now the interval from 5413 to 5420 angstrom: 14.23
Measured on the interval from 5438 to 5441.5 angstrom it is 14.66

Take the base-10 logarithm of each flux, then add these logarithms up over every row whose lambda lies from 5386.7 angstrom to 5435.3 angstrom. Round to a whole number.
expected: 45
